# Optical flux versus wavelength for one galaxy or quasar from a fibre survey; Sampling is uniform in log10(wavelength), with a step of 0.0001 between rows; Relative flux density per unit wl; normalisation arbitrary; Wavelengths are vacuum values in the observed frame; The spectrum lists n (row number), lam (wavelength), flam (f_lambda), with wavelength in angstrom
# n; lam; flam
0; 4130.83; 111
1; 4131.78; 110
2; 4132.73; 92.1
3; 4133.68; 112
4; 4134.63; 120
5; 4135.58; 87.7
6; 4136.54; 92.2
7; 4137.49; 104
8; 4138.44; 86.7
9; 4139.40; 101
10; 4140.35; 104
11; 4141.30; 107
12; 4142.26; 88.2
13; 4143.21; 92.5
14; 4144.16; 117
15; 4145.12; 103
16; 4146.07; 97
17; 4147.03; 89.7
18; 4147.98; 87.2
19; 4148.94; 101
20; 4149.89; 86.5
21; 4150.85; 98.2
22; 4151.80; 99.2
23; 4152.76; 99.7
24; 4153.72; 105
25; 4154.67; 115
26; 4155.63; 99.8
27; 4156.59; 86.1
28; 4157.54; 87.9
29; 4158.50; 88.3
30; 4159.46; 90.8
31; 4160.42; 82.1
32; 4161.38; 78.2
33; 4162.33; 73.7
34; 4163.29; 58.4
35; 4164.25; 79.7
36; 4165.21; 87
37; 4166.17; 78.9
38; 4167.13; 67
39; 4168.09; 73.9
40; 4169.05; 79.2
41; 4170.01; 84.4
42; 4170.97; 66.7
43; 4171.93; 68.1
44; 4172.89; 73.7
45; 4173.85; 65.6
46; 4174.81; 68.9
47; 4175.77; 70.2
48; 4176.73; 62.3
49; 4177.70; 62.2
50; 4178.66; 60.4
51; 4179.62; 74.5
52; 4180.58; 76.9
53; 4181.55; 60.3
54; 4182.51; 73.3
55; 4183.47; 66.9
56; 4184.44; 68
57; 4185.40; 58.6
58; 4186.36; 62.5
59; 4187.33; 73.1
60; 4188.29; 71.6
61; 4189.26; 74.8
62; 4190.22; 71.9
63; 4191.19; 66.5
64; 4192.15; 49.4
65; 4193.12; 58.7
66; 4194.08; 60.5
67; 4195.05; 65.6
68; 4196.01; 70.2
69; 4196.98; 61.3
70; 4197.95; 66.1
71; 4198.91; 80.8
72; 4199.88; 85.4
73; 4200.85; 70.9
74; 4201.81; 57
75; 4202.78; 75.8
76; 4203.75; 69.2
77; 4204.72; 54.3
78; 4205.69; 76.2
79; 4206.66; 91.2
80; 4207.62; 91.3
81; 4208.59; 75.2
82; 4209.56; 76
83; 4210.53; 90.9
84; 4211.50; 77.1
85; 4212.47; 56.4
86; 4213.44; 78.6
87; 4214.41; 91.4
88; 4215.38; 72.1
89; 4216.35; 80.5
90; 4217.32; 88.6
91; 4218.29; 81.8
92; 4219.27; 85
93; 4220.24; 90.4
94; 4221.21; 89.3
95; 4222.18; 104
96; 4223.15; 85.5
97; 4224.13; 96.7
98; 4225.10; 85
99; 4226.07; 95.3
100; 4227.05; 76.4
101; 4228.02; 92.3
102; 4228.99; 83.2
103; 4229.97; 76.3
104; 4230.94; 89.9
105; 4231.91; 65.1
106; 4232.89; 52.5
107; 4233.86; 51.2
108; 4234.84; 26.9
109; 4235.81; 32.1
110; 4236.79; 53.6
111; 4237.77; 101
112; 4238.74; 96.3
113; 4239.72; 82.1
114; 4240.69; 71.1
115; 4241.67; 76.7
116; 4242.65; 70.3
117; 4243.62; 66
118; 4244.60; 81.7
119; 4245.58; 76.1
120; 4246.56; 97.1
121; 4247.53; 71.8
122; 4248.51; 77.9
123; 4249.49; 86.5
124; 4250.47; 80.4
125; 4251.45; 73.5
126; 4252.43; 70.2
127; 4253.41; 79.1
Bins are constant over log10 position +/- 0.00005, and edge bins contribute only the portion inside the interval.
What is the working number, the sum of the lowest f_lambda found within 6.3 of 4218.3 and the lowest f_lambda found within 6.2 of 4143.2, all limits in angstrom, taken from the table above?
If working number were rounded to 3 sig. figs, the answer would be 143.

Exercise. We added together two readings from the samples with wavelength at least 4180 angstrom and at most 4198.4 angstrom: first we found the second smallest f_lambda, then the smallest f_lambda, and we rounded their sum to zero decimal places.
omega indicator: 108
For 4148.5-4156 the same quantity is 185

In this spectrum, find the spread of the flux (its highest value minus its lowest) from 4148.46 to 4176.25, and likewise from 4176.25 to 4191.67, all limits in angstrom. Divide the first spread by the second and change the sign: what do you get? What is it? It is -3.1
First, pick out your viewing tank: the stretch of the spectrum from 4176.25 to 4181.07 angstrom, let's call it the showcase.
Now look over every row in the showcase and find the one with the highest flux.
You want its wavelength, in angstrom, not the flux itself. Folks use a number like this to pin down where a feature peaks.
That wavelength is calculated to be 4180.58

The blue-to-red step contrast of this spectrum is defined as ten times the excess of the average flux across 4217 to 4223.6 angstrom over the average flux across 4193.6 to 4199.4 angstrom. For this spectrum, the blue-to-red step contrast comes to 218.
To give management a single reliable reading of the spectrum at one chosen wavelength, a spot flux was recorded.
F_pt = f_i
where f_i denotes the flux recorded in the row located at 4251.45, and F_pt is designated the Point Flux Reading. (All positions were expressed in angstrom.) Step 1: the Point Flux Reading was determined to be 73.5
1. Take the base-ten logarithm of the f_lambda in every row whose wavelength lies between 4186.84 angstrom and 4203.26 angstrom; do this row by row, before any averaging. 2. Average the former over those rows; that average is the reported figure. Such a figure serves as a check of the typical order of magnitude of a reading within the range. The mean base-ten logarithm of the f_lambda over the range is 1.83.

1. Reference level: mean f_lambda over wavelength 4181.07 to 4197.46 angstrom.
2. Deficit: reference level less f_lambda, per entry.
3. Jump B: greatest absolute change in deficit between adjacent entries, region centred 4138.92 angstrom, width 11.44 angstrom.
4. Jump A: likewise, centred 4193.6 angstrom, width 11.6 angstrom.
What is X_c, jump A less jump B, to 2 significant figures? -15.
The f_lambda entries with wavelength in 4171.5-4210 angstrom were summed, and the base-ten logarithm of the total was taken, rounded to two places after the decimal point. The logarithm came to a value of 3.44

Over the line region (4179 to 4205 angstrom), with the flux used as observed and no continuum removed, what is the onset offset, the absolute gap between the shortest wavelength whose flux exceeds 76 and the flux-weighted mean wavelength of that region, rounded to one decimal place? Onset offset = 11.5 angstrom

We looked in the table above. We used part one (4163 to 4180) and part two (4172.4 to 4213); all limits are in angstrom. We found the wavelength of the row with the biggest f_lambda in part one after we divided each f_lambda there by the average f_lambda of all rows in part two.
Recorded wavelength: 4165.21 angstrom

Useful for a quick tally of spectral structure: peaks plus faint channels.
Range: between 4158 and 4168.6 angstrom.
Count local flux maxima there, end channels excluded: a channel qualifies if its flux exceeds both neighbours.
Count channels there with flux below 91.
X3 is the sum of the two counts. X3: 13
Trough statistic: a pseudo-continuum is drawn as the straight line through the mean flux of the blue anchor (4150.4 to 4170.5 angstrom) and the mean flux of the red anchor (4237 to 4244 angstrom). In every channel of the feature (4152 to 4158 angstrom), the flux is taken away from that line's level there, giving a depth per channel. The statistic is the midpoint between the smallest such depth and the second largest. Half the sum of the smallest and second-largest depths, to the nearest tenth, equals -14.8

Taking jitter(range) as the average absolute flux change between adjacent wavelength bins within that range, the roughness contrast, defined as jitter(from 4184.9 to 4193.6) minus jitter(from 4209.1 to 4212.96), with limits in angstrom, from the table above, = -10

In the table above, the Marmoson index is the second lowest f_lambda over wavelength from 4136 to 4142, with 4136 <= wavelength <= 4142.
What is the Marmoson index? 92.2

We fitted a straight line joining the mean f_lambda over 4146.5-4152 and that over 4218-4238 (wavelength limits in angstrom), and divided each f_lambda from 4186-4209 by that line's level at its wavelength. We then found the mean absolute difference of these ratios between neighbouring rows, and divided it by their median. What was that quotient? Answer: 0.135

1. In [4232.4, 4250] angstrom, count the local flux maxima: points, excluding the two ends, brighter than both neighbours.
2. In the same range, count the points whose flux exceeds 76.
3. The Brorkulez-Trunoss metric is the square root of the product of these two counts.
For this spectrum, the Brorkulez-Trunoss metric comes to 6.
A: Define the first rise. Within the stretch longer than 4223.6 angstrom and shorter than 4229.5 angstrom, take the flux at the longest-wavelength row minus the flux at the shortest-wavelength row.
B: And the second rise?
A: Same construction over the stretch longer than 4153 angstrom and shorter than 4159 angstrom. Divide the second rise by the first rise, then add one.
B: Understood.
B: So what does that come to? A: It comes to 2.2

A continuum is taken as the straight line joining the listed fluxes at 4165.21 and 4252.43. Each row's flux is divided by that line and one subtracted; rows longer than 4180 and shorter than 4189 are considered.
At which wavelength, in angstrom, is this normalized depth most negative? 4185.40 angstrom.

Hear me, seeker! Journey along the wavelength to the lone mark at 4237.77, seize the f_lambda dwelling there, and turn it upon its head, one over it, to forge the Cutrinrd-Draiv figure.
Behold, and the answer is 0.0099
